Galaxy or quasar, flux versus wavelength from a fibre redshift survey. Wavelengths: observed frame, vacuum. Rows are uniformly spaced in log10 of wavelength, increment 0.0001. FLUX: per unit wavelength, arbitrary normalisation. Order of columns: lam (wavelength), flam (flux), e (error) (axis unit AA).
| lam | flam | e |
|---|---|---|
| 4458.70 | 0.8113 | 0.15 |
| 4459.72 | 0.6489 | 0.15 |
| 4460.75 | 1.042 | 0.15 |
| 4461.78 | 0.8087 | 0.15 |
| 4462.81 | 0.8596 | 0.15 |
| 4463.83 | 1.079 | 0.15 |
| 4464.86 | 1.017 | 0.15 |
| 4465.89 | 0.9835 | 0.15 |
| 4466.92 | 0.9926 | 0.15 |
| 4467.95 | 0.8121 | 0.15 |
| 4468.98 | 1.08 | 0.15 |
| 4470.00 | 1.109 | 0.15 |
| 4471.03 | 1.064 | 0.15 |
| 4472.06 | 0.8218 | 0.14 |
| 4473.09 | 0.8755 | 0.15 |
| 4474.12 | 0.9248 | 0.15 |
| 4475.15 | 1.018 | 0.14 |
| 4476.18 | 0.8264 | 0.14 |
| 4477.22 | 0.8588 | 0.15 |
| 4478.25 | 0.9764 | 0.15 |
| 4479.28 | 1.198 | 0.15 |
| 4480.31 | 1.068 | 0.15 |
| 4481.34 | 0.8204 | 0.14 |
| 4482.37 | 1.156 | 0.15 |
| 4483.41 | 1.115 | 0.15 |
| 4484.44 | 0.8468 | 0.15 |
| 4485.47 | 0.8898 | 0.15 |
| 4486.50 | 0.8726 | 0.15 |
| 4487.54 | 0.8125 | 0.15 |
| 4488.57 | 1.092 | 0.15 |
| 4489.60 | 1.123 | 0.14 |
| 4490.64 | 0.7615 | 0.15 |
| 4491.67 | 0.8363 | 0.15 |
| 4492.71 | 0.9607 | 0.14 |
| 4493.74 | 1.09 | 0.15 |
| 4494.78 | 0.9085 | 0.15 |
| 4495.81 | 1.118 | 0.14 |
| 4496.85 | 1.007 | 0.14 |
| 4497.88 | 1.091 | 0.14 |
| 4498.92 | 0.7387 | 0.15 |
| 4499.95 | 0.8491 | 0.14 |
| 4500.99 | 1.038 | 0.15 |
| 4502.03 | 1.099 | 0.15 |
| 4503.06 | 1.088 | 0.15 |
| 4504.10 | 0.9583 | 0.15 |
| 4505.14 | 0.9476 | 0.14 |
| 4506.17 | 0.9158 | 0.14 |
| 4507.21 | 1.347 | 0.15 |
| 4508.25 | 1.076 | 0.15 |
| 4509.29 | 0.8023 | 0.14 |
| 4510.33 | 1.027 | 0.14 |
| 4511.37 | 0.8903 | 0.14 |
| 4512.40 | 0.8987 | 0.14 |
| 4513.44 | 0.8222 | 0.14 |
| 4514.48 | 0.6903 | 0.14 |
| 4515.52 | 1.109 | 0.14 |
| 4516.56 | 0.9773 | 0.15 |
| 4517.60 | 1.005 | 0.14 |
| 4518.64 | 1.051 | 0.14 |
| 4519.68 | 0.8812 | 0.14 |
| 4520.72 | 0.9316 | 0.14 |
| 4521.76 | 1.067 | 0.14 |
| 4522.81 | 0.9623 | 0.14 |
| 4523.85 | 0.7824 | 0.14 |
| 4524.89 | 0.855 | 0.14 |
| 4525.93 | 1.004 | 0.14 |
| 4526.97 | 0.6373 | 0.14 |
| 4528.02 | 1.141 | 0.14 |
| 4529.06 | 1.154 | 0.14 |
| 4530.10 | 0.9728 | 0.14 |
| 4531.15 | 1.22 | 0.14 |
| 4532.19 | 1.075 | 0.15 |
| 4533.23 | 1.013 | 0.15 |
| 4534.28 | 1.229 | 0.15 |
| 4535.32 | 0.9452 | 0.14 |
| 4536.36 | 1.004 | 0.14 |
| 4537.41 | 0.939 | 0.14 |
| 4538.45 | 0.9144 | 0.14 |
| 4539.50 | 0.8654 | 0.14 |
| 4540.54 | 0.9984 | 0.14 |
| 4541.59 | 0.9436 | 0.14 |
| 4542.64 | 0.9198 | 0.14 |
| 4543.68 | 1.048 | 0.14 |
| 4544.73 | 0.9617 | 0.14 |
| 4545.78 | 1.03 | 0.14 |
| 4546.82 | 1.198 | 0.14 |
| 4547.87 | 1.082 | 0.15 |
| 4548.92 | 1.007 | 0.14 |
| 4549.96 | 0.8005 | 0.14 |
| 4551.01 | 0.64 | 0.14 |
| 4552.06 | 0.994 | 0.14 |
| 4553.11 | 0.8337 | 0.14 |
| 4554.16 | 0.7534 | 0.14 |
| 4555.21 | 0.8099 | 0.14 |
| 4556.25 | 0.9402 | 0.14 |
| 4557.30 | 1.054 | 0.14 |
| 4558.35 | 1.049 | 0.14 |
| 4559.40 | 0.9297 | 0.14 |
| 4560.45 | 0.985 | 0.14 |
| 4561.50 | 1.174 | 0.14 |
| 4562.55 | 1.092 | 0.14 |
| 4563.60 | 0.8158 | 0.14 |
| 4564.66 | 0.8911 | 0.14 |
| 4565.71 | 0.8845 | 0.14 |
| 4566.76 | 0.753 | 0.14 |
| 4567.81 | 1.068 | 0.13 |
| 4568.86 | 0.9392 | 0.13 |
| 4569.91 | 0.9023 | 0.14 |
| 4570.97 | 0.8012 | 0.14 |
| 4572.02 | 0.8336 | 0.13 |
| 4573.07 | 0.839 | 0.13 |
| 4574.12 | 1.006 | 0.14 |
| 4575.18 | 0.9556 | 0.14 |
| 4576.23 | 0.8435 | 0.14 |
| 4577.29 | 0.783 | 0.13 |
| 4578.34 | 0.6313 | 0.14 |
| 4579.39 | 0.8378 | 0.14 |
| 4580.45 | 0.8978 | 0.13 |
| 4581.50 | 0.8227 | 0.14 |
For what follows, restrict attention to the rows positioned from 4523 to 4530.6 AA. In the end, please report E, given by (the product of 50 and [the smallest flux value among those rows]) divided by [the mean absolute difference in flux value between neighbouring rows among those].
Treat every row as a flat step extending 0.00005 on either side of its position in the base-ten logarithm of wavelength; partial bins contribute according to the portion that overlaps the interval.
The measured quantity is 149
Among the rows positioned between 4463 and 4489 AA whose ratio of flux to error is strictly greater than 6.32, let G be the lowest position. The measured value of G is 4463.83 AA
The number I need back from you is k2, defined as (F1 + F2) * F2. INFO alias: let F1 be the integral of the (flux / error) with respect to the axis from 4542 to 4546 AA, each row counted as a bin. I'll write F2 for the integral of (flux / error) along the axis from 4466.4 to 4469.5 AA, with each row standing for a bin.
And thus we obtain 957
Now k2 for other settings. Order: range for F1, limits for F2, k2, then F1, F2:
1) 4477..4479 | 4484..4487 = 527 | 13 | 17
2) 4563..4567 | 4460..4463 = 742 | 24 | 18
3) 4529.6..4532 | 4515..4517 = 479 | 19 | 14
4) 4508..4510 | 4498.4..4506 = 3098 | 13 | 50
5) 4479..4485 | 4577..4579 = 546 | 41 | 10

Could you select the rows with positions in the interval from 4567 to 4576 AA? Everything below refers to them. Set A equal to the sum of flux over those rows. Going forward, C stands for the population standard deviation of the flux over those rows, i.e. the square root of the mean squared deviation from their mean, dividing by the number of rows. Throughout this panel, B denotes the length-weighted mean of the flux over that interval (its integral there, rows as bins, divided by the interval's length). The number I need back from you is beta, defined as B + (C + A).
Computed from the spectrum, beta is 8.34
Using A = 7.34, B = 0.91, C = 0.09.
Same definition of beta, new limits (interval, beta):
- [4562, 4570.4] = 8.37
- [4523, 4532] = 8.93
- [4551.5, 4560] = 8.39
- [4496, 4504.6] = 8.98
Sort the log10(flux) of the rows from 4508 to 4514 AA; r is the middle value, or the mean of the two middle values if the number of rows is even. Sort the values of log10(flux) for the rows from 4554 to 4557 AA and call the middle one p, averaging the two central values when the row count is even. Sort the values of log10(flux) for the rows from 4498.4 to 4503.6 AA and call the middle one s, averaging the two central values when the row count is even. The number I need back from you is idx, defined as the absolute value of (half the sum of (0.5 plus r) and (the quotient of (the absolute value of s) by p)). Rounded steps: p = -0.092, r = -0.048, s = 0.02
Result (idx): 0.1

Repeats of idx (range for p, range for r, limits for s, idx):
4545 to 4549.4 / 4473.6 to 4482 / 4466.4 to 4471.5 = 0.8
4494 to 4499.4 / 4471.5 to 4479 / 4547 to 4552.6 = 0.7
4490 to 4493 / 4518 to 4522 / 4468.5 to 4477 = 0.2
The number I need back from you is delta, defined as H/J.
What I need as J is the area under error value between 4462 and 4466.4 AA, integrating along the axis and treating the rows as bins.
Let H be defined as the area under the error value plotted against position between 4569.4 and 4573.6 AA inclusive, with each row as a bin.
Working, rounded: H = 0.567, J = 0.660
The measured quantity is 0.86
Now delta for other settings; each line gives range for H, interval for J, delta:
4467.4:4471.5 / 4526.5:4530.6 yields 1.07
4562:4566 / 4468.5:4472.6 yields 0.92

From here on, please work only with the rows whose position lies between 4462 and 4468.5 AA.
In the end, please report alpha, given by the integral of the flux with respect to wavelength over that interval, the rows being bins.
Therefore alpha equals 6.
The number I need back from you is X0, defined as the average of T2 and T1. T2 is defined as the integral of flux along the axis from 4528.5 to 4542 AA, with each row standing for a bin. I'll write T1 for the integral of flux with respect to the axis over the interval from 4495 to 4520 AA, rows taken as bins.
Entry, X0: 19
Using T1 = 24.4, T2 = 13.8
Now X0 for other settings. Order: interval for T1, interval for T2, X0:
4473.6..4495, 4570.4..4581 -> 15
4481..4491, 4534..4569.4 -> 22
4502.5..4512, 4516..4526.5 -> 10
